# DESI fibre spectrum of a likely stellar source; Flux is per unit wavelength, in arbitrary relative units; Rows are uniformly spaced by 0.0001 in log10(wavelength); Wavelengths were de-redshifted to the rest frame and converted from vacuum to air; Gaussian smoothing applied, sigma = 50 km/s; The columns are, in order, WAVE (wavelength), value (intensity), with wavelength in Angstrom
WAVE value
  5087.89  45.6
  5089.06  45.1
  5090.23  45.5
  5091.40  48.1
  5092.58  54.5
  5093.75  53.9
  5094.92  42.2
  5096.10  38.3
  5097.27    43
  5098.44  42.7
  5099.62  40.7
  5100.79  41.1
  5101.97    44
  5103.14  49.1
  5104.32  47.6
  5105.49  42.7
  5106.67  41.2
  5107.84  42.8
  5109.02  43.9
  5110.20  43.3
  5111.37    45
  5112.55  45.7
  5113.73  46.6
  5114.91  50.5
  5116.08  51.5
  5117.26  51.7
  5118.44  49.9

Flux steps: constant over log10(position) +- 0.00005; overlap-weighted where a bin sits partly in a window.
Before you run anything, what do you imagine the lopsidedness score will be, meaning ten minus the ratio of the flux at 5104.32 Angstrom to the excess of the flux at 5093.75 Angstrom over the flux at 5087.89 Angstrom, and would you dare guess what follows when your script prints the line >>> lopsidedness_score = 4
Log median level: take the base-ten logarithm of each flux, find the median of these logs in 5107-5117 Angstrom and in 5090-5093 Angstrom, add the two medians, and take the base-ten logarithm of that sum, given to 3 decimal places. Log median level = 0.524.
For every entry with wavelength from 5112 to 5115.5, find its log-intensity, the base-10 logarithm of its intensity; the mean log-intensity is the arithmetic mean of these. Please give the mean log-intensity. 1.68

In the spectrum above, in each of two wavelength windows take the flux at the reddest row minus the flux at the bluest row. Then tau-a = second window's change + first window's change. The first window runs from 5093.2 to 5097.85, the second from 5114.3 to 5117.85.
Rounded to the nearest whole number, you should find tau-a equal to -10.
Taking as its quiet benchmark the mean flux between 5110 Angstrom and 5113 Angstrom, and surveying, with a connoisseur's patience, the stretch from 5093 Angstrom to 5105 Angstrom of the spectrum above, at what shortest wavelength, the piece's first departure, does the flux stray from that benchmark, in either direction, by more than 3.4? 5093.75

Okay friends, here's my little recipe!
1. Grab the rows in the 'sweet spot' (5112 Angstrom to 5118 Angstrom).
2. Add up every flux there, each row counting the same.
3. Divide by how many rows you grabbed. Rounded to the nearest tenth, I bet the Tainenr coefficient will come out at 49.2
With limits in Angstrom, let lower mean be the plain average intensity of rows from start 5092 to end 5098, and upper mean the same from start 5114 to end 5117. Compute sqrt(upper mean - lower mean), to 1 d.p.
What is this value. 2.1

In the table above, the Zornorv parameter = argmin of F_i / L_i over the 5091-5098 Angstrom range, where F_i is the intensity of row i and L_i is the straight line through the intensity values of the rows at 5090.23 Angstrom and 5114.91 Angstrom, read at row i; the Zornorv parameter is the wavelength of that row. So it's 5096.10 Angstrom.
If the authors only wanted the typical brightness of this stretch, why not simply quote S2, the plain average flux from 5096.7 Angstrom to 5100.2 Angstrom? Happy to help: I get 42.1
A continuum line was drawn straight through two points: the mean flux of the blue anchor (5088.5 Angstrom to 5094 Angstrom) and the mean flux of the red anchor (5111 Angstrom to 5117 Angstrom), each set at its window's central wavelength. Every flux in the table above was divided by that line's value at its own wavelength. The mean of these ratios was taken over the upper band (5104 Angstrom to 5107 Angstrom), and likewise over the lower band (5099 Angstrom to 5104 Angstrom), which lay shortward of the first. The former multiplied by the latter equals 0.812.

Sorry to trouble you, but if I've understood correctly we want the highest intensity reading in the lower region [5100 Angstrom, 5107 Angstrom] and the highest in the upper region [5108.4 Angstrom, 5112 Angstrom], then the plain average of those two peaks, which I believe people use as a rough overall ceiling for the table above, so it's 47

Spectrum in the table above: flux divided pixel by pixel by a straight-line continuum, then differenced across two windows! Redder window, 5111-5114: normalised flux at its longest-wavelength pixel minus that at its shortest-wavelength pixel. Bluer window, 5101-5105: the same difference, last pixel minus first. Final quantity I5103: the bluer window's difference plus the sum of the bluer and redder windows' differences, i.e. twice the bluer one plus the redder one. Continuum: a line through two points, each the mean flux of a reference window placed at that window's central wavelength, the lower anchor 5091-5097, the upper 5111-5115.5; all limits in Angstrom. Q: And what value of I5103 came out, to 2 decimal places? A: 0.19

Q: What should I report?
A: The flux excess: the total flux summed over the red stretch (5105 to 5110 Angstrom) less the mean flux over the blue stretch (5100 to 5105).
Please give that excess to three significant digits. 125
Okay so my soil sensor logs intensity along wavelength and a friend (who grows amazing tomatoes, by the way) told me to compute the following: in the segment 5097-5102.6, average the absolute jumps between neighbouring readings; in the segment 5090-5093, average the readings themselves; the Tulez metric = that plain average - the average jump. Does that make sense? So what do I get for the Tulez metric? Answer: 48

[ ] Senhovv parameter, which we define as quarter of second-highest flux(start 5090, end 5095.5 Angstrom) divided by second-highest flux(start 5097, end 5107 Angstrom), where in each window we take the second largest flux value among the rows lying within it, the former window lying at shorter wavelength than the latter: 0.283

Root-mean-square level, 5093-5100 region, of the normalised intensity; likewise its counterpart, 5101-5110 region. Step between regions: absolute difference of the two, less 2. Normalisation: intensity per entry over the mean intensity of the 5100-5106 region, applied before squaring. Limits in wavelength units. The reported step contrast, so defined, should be -1.98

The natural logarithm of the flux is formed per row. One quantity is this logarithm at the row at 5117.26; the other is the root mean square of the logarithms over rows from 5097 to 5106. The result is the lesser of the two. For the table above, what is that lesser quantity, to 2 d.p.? 3.78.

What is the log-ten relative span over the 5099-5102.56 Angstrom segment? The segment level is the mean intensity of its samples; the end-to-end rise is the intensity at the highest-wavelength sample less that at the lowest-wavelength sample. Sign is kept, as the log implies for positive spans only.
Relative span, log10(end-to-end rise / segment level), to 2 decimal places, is -1.10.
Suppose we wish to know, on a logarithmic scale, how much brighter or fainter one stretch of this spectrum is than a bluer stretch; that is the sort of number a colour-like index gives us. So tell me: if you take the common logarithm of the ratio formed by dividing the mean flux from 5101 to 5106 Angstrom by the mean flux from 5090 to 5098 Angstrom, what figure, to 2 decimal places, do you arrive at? -0.01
